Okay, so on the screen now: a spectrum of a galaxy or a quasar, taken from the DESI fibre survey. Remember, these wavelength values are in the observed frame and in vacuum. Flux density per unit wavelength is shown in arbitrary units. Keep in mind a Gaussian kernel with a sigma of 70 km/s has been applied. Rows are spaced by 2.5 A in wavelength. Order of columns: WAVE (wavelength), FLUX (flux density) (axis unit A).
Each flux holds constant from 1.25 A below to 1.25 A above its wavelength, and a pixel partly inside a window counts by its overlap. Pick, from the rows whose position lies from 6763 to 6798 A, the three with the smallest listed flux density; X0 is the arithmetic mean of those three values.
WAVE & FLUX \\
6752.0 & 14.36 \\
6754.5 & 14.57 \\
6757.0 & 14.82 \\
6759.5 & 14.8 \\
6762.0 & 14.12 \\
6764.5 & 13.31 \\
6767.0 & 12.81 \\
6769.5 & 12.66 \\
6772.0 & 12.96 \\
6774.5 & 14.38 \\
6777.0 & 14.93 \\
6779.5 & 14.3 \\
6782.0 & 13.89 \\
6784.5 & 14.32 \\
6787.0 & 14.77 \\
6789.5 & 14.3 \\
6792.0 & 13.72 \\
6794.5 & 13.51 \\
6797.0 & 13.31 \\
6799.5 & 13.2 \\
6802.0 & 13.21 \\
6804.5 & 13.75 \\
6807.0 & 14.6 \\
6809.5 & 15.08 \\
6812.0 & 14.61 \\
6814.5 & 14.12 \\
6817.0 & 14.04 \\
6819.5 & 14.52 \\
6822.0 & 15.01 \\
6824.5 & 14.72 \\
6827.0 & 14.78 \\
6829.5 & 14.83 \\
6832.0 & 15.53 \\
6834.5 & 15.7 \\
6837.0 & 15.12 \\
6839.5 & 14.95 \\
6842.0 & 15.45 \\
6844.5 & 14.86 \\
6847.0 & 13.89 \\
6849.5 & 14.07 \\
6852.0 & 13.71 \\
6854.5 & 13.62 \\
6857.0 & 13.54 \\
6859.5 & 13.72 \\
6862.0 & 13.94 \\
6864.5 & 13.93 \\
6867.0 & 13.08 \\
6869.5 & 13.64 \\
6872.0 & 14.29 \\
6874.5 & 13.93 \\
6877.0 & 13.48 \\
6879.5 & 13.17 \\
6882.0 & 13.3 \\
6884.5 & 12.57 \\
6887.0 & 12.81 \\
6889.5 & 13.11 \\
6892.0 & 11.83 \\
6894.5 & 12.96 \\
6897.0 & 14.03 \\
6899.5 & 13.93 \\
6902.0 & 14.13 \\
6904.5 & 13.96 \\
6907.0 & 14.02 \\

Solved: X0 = 12.8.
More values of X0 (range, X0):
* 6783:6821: 13.2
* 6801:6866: 13.5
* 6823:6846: 14.8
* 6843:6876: 13.4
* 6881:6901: 12.4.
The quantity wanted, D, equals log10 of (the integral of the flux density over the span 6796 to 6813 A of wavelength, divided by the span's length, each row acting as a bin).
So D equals 1.15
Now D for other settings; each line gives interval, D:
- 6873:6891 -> 1.12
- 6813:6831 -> 1.16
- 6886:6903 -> 1.12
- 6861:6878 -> 1.14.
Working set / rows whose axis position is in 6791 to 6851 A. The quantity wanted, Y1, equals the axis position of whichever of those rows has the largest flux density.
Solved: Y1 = 6834.5 A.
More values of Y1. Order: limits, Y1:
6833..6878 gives 6834.5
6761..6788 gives 6777.0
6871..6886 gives 6872.0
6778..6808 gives 6787.0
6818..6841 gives 6834.5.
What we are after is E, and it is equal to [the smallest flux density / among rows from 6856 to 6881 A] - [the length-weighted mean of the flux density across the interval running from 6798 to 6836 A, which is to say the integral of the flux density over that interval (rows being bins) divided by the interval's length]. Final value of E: -1.43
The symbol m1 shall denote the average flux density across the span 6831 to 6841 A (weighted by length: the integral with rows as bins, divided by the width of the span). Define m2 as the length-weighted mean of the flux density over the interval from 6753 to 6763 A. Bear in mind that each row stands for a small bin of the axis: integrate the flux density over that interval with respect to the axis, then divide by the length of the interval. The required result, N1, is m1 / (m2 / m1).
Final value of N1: 16.1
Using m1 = 15.3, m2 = 14.6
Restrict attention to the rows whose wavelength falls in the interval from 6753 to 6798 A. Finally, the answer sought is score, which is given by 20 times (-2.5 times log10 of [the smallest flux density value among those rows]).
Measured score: -55.1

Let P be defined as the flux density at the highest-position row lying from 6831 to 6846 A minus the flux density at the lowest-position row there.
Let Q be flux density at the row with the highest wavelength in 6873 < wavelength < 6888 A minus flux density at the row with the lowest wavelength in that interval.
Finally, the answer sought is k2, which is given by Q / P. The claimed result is 2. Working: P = -0.7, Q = -1.12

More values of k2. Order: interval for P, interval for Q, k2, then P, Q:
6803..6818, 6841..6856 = -6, 0.3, -1.83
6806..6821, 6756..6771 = 27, -0.1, -2.16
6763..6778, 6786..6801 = -1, 1.6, -1.57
